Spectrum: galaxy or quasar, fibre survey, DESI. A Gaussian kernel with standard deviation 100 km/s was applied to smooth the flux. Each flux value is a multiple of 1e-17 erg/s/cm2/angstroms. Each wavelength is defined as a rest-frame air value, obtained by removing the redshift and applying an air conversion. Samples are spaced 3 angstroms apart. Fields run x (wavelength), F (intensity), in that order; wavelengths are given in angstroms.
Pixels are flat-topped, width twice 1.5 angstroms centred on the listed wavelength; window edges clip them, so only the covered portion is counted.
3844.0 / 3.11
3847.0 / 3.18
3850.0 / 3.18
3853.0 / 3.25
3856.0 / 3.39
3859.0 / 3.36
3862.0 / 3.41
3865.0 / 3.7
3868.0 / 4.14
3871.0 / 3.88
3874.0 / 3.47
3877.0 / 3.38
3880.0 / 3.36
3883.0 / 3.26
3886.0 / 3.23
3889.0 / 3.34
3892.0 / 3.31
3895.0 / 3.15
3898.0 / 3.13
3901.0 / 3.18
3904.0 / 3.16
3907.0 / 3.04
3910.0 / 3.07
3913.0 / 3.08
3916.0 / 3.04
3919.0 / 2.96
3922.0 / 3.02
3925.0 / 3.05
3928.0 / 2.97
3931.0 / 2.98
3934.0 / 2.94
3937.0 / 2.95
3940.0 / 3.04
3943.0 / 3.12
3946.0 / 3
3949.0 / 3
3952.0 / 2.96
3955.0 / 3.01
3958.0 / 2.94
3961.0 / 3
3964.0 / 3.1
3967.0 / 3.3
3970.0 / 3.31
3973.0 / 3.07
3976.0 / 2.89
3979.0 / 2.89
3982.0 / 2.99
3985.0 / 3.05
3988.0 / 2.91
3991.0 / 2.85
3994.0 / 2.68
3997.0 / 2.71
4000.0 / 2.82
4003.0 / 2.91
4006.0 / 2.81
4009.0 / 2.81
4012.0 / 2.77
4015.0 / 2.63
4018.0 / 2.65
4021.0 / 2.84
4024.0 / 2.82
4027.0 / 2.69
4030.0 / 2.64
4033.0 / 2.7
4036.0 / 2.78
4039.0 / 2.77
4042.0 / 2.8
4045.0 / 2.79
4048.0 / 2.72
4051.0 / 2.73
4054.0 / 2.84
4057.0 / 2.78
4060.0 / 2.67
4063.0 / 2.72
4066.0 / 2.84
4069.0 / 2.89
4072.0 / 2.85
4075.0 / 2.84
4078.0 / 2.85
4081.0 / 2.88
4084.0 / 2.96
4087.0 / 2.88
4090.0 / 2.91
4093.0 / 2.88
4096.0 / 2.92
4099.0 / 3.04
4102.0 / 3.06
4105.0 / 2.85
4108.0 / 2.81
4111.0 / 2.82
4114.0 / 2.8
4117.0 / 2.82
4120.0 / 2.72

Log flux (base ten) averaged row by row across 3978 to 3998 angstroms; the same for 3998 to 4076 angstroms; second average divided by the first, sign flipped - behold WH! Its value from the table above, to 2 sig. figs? -0.97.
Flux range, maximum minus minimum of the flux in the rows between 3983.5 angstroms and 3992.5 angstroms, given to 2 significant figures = 0.20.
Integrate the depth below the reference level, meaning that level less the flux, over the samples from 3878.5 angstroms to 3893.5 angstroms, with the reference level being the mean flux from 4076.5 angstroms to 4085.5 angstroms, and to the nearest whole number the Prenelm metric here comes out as -6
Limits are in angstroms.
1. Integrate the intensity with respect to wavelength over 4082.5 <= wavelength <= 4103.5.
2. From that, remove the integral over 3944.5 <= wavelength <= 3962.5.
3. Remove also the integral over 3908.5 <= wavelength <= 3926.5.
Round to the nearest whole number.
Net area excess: -46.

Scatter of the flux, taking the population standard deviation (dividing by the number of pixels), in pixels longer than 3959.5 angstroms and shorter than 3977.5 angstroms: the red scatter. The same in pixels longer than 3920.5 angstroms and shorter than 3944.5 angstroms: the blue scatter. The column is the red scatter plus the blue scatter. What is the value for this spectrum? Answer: 0.208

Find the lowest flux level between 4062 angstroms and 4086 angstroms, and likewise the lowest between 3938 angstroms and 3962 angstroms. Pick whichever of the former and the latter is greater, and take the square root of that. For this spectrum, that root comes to 1.71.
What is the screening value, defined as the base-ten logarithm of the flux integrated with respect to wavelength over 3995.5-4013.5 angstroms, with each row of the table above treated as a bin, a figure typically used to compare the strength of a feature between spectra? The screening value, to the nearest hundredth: 1.70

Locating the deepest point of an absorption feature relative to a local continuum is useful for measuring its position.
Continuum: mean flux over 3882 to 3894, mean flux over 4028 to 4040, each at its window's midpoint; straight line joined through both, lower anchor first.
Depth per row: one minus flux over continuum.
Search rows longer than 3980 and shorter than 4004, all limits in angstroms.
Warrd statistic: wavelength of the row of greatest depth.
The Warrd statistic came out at 3994.0 angstroms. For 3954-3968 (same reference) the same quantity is 3958.0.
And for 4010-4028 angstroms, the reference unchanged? 4015.0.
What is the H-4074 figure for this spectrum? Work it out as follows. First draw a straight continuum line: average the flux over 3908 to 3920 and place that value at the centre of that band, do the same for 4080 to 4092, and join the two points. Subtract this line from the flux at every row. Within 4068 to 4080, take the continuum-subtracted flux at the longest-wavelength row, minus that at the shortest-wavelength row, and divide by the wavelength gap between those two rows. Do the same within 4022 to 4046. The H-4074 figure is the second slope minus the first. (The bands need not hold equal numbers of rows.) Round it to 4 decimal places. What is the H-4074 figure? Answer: 0.0030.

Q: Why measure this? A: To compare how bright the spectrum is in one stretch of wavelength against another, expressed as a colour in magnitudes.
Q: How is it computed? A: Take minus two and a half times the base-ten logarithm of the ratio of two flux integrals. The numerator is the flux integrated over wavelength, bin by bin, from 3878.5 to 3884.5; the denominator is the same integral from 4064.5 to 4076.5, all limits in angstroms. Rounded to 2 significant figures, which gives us 0.59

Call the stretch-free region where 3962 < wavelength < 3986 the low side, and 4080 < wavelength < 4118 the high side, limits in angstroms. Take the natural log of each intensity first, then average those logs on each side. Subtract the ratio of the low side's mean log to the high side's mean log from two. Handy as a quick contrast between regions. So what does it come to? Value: 0.94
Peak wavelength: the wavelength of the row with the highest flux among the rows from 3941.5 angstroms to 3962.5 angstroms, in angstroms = 3943.0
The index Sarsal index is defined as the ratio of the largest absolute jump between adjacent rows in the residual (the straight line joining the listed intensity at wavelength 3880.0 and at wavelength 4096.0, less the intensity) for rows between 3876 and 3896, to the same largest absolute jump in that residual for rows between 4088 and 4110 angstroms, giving 0.75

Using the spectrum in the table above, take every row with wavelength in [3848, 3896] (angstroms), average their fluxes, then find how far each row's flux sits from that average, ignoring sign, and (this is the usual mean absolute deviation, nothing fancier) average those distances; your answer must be 0.19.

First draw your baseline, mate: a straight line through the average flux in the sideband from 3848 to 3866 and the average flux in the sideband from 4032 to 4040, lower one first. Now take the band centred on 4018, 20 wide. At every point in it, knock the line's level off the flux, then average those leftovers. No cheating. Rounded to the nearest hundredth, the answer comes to -0.07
